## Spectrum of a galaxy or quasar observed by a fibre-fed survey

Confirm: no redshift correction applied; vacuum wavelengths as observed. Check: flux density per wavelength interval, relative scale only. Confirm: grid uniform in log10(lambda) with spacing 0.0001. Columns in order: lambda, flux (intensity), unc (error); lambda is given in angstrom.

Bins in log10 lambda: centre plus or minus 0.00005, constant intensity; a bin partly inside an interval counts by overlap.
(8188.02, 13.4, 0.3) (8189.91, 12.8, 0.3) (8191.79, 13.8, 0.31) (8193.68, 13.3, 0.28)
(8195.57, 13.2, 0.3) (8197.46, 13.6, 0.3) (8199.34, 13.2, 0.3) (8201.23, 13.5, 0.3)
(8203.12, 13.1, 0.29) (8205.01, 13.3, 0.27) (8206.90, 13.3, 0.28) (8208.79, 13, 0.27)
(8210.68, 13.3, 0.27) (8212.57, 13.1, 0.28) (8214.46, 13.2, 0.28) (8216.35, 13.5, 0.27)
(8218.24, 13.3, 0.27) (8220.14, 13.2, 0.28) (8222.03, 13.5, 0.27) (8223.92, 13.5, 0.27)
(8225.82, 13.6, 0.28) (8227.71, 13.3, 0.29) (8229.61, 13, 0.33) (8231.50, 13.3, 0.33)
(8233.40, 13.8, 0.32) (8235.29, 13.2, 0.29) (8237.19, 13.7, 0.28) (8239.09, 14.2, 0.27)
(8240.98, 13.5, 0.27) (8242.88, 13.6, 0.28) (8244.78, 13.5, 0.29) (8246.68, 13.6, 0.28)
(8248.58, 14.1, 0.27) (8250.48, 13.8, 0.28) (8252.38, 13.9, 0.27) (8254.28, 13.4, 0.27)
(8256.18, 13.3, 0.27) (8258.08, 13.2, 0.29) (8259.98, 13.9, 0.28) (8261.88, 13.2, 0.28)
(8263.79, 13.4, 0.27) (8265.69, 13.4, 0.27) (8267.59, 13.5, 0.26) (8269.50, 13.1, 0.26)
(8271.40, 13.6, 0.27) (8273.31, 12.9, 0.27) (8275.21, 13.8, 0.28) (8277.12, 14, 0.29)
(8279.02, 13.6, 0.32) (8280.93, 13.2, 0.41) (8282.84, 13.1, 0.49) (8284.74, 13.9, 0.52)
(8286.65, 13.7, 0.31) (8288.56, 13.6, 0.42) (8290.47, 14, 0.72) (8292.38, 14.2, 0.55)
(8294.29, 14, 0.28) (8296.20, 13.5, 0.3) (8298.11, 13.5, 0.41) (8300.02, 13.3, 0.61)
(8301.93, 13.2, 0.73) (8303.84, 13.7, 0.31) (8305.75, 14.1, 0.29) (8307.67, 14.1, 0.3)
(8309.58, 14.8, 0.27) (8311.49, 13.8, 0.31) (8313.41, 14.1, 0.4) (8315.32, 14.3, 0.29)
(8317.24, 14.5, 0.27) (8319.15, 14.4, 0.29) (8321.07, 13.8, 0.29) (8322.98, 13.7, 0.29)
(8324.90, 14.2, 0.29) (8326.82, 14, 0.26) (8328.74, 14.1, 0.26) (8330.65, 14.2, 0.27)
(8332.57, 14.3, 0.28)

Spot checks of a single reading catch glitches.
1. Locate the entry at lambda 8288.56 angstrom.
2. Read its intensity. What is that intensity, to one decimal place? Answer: 13.6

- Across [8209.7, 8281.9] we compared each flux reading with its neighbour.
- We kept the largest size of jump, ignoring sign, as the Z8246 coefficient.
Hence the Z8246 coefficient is 0.90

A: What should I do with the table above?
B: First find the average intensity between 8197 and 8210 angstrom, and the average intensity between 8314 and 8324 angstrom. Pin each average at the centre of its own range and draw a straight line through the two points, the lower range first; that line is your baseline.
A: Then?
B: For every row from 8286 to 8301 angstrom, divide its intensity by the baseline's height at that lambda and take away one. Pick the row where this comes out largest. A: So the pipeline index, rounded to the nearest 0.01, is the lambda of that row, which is 8292.38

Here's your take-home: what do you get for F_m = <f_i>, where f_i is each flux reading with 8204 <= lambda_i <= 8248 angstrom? 13.4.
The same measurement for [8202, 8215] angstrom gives 13.2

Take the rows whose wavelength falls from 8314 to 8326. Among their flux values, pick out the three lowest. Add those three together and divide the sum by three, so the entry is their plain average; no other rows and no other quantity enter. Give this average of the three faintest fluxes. 13.9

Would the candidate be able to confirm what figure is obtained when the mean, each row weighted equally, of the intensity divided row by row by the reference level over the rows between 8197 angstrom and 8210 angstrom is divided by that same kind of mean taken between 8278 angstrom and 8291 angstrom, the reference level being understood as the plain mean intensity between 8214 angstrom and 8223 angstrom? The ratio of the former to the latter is 0.98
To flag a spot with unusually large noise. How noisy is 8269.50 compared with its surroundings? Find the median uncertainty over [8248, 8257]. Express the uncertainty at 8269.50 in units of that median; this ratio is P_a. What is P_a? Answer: 0.96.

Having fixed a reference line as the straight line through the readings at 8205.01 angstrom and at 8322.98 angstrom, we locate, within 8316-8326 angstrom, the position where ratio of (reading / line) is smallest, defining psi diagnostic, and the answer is 8322.98 angstrom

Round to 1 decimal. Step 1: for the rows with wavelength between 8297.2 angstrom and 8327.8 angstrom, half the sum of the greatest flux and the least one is 14.0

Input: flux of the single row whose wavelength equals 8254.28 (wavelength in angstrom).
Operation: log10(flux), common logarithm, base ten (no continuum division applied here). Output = 1.13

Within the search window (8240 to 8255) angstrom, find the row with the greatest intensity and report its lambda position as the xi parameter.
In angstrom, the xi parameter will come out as 8248.58 angstrom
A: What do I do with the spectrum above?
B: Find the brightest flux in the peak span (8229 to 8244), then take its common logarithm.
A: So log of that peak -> 1.15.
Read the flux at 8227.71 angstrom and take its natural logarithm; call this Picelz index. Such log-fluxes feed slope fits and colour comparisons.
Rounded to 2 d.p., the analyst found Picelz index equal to 2.59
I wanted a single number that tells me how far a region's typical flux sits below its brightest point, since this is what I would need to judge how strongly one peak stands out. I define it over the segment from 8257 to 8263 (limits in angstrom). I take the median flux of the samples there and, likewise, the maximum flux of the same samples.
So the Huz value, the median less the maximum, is -0.70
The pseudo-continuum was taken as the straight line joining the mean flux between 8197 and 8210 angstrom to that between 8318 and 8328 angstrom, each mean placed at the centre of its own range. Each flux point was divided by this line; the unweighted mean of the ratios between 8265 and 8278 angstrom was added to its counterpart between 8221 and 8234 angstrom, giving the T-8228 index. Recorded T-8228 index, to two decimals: 1.98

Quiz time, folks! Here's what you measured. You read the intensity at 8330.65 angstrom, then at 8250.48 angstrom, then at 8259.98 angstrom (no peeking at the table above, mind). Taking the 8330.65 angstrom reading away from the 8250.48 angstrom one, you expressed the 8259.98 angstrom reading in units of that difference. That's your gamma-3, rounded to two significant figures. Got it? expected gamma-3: -35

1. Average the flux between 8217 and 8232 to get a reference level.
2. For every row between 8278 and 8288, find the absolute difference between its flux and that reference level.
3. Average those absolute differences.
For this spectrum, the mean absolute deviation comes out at 0.31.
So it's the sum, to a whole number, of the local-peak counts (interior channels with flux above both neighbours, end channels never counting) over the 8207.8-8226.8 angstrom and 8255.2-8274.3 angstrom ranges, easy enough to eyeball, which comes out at 5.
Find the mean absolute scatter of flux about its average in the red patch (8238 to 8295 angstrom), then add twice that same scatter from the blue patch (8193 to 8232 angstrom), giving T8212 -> 0.55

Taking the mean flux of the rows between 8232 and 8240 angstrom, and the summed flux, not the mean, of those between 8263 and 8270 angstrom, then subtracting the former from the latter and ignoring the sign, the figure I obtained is 39.7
